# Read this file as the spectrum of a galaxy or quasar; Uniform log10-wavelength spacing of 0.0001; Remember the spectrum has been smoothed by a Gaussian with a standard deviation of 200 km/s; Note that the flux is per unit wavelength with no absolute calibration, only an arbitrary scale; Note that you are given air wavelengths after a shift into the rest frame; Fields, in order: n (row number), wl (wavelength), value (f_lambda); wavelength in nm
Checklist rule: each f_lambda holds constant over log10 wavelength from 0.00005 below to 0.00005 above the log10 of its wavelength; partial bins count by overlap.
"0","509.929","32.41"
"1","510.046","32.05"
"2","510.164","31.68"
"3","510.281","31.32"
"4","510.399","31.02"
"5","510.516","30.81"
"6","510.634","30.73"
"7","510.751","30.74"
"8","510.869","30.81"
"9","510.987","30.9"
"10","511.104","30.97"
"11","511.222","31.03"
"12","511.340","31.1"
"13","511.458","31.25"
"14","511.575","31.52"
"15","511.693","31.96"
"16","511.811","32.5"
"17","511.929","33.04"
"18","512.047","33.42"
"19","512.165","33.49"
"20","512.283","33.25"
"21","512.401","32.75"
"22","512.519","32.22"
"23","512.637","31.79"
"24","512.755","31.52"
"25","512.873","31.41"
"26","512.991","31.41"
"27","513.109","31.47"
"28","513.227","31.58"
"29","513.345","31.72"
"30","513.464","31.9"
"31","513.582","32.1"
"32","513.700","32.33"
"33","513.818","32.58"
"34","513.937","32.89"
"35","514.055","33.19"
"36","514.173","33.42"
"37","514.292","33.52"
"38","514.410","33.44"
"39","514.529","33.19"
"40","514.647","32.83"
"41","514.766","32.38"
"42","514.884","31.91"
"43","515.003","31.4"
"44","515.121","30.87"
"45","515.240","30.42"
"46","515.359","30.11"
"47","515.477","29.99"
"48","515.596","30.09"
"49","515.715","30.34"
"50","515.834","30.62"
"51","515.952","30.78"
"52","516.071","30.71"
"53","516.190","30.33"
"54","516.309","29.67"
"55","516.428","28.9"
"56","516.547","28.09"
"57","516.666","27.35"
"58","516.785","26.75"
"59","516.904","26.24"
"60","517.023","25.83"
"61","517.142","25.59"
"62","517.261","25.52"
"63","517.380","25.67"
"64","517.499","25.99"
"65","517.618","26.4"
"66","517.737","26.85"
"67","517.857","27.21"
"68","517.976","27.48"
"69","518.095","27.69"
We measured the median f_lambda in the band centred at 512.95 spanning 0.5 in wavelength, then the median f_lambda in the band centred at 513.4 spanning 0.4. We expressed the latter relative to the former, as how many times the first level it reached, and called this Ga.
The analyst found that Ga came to 1.01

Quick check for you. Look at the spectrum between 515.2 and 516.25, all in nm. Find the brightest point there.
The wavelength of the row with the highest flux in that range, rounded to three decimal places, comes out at 515.952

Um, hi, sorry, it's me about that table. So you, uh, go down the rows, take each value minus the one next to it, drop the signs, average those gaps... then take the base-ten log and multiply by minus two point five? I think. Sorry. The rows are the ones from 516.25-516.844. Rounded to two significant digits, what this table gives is 0.34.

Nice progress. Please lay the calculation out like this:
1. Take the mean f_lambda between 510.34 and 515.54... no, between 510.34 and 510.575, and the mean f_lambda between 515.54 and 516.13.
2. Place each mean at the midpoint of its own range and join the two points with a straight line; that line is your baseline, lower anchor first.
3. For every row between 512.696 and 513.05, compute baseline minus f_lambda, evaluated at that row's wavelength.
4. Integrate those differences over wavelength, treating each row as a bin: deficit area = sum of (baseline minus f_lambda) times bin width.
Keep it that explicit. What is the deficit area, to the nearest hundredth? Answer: -0.25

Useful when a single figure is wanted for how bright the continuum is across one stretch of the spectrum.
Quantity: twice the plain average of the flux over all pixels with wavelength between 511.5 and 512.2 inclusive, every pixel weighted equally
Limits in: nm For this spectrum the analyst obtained 65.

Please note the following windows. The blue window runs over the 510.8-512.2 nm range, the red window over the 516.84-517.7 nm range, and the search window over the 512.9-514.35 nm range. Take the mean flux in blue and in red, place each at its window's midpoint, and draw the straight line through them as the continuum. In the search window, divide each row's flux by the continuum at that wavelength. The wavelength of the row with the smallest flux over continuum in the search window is 512.991 nm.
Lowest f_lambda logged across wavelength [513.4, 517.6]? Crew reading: 25.52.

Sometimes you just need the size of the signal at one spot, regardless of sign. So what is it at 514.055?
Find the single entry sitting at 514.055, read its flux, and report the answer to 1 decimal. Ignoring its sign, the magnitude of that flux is 33.2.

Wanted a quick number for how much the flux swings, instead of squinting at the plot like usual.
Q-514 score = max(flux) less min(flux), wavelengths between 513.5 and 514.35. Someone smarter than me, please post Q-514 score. 1.42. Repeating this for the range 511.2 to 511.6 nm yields 0.49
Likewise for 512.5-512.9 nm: 0.81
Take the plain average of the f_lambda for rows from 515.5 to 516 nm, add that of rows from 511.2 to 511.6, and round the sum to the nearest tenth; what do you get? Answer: 61.7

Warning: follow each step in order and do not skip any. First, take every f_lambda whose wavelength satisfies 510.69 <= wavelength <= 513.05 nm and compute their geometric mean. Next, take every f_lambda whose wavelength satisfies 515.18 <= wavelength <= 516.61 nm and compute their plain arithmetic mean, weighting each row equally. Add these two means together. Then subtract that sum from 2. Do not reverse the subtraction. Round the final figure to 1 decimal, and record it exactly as -59.8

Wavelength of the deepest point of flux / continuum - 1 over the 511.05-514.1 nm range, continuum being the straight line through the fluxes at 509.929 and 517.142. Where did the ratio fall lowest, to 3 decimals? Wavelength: 511.104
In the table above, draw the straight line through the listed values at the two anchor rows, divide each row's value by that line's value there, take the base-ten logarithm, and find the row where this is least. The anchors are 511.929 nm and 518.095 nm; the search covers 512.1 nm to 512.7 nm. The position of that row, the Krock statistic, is 512.637 nm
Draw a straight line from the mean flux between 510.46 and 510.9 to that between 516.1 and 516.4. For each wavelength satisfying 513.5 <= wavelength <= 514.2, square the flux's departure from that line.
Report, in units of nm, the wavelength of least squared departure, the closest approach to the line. 513.582 nm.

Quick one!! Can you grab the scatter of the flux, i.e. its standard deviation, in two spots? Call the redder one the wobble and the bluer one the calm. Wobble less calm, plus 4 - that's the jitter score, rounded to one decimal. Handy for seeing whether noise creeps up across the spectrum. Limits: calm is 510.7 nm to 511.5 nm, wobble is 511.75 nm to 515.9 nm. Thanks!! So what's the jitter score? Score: 4.9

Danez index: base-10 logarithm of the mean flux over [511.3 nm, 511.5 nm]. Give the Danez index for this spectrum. 1.49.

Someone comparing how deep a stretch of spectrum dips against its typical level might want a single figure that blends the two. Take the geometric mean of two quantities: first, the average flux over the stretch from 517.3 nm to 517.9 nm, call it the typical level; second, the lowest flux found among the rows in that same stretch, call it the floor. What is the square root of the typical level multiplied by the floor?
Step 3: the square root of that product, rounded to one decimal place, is 26.0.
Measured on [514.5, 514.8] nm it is 32.6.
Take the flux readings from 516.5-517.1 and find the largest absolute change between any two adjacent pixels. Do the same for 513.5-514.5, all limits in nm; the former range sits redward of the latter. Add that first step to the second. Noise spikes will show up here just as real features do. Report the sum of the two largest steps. 1.05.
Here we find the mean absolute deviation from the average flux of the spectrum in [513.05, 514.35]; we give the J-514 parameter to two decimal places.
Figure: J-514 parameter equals 0.63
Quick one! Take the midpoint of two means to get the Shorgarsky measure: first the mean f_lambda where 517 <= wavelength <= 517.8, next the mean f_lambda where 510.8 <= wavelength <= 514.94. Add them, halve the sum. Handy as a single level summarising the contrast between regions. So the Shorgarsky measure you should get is 29.1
